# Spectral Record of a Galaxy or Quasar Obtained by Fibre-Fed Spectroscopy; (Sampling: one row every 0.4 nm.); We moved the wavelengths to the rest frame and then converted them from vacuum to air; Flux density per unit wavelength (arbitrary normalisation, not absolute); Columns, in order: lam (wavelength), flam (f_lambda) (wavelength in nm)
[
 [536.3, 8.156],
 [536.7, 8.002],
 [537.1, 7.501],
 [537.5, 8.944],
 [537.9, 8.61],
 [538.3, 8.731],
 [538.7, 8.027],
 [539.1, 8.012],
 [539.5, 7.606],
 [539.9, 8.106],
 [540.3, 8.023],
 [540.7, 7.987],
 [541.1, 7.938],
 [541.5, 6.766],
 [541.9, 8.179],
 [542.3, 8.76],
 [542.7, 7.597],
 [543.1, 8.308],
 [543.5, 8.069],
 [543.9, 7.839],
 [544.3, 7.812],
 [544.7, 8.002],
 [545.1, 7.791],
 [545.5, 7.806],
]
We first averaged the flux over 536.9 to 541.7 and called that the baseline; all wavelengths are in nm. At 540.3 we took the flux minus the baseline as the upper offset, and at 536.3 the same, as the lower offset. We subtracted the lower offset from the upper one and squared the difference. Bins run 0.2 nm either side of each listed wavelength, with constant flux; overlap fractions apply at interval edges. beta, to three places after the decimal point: 0.018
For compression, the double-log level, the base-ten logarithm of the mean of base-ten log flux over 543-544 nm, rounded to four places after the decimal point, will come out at -0.0425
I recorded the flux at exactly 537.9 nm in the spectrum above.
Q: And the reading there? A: 8.61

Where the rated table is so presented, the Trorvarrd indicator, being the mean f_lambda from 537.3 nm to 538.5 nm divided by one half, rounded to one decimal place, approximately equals 17.5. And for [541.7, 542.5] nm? 16.9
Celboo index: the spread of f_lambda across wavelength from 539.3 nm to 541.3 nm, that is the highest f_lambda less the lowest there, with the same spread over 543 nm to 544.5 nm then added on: 1.0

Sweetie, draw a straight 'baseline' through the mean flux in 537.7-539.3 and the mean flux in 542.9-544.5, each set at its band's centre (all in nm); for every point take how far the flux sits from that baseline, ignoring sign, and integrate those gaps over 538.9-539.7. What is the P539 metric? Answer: 0.4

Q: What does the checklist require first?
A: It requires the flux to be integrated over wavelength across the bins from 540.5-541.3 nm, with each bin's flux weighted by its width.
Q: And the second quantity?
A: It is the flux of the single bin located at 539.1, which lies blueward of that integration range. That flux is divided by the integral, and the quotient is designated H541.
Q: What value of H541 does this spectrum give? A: 1.3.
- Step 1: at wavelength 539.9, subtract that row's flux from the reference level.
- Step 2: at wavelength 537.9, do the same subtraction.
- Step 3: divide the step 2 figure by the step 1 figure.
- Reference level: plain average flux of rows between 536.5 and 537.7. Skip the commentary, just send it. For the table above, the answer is -11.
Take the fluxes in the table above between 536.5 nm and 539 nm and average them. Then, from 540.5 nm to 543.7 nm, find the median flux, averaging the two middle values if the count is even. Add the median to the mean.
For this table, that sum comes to 16.3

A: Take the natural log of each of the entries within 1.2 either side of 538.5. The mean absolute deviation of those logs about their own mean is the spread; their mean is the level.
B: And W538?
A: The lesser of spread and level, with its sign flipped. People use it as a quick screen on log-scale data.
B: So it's -0.053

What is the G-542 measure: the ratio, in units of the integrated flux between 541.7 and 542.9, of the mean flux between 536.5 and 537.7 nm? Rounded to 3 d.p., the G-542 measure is 0.830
